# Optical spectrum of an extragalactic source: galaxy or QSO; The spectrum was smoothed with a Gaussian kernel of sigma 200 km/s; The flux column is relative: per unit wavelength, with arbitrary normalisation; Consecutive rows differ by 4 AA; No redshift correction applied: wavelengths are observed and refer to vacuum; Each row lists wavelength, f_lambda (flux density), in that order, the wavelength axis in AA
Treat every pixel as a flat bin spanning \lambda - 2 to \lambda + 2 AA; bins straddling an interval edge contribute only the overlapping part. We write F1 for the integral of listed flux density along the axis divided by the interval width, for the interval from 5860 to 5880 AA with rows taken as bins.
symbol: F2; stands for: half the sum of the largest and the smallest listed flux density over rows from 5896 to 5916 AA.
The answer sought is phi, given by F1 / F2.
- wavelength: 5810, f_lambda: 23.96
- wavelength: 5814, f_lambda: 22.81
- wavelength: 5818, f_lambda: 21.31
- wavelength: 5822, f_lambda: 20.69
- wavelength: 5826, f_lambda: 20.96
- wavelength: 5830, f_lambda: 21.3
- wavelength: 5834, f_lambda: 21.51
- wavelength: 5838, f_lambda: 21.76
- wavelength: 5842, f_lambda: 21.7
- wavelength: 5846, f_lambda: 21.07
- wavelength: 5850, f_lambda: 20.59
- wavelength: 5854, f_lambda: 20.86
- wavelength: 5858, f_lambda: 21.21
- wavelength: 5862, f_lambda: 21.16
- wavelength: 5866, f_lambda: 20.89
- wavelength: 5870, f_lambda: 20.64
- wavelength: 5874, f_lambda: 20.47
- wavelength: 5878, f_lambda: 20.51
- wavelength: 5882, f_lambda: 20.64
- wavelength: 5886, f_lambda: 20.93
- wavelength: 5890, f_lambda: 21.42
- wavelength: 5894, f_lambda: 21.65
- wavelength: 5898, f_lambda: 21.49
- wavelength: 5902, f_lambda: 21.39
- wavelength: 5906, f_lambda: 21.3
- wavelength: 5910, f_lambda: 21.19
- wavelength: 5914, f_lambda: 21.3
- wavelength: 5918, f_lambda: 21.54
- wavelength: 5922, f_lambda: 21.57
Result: 0.97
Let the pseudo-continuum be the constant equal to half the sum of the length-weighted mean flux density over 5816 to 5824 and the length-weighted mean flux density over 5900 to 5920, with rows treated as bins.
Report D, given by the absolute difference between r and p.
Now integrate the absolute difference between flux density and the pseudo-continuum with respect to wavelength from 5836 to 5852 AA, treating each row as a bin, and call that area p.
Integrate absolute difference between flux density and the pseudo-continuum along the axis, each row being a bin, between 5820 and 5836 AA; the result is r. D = 2.6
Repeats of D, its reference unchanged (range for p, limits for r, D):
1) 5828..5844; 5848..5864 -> 2.6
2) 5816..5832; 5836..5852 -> 3.4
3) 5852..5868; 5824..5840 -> 2.5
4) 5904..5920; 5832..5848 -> 3.7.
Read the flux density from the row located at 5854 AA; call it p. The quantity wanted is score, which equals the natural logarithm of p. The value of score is 3.038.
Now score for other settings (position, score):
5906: 3.059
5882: 3.027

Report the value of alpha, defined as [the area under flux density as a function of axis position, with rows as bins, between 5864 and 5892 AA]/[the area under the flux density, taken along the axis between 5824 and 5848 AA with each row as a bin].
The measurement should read 1.1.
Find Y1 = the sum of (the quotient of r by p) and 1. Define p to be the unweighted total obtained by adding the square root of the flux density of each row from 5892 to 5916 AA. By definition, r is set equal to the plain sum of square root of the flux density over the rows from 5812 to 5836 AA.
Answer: 2.00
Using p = 27.7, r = 27.8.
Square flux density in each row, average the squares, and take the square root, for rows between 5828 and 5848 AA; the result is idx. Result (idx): 21.5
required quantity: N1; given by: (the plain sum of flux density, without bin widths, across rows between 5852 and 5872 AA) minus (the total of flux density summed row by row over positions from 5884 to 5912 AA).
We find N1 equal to -45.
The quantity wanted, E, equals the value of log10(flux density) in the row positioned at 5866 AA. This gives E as 1.320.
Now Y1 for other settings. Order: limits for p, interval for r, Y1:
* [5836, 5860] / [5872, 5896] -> 1.99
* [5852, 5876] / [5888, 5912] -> 2.01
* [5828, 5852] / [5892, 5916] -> 2.00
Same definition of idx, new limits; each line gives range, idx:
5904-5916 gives 21.3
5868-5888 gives 20.6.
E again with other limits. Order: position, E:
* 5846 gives 1.324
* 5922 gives 1.334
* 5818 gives 1.329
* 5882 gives 1.315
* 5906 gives 1.328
